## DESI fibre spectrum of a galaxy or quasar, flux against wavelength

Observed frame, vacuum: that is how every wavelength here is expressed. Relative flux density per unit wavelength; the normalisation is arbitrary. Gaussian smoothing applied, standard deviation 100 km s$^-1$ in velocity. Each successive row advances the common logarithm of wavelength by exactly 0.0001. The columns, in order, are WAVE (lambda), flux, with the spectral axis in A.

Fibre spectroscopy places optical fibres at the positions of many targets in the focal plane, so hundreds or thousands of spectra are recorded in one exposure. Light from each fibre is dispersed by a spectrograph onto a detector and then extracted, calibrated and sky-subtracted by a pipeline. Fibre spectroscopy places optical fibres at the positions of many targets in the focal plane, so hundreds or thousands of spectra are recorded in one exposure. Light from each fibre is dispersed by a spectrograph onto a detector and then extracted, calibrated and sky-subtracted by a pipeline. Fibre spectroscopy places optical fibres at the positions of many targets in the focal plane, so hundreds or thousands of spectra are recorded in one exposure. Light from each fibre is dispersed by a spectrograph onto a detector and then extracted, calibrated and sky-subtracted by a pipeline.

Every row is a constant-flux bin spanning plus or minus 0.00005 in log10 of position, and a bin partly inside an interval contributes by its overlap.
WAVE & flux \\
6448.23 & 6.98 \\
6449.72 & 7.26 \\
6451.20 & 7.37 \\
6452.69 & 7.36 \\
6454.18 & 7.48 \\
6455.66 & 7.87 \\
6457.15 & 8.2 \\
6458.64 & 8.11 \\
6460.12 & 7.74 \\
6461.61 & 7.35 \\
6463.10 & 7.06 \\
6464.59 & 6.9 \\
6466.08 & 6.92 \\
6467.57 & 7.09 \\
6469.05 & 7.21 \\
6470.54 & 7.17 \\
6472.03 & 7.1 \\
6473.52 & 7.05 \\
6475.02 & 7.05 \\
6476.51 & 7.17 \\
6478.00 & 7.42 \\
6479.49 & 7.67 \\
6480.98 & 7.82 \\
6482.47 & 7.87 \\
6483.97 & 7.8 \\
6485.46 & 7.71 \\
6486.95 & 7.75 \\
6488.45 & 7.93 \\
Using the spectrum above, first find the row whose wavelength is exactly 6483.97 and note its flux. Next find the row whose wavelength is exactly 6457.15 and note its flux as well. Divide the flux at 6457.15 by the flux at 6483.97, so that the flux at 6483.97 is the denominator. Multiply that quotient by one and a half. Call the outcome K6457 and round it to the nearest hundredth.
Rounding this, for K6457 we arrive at 1.58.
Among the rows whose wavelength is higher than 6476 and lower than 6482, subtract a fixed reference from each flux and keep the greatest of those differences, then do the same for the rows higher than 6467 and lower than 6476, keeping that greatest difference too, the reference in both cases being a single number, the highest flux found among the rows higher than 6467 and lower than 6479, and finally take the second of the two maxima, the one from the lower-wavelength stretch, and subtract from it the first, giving -0.61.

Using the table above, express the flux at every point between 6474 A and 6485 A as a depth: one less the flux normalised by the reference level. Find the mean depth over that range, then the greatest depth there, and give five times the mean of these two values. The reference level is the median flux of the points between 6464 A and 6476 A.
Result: -0.16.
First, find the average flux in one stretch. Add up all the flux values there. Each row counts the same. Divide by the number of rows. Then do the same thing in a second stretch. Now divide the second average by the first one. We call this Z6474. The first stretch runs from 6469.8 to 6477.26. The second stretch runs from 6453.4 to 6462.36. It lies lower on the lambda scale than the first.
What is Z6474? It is 1.10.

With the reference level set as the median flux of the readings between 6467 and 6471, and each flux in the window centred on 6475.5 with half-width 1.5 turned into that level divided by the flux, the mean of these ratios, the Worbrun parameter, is 1.01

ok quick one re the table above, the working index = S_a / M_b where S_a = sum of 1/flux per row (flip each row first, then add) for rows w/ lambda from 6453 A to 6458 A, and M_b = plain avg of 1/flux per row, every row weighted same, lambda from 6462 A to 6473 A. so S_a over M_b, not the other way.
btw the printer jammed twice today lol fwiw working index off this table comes 2.7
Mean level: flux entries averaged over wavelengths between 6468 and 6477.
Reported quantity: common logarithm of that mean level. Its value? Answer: 0.853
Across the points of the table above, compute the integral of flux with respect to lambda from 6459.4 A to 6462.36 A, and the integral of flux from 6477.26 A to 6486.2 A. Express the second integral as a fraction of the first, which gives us 3.1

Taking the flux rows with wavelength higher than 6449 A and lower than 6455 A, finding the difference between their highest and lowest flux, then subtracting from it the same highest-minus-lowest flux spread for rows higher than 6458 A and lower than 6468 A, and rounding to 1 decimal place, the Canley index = -1.0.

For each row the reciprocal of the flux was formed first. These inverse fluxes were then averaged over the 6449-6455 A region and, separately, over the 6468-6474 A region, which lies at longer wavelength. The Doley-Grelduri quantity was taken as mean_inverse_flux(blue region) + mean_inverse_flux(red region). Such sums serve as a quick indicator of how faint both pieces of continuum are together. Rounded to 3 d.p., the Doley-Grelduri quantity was 0.276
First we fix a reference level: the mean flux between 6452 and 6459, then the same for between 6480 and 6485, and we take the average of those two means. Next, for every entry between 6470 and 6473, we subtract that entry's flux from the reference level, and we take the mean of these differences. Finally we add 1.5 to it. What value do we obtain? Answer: 2.18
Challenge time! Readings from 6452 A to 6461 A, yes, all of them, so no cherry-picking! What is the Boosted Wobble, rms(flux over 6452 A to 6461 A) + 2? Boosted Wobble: 9.80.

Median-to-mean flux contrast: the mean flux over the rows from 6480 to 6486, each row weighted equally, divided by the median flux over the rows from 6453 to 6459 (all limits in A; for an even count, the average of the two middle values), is 0.98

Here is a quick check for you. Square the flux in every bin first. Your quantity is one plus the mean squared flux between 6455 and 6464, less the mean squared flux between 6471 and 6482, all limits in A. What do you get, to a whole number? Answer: 7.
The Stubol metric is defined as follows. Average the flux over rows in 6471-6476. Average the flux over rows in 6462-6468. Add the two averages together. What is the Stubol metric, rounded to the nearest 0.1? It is 14.1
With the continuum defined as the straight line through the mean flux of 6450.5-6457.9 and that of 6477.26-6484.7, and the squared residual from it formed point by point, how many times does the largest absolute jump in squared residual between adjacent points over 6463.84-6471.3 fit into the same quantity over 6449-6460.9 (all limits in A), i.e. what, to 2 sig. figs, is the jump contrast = 1.1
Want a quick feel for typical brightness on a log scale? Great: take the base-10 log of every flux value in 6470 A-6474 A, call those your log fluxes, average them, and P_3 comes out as 0.852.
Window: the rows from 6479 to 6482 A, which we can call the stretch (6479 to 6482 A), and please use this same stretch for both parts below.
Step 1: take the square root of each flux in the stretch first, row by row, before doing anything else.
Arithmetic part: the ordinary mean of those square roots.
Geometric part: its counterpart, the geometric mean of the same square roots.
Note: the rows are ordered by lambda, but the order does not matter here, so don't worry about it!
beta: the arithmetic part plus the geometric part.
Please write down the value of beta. 5.57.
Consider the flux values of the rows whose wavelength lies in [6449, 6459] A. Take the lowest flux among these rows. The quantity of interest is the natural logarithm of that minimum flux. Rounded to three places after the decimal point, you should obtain 1.982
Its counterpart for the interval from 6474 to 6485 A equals 1.953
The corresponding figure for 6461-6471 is 1.932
